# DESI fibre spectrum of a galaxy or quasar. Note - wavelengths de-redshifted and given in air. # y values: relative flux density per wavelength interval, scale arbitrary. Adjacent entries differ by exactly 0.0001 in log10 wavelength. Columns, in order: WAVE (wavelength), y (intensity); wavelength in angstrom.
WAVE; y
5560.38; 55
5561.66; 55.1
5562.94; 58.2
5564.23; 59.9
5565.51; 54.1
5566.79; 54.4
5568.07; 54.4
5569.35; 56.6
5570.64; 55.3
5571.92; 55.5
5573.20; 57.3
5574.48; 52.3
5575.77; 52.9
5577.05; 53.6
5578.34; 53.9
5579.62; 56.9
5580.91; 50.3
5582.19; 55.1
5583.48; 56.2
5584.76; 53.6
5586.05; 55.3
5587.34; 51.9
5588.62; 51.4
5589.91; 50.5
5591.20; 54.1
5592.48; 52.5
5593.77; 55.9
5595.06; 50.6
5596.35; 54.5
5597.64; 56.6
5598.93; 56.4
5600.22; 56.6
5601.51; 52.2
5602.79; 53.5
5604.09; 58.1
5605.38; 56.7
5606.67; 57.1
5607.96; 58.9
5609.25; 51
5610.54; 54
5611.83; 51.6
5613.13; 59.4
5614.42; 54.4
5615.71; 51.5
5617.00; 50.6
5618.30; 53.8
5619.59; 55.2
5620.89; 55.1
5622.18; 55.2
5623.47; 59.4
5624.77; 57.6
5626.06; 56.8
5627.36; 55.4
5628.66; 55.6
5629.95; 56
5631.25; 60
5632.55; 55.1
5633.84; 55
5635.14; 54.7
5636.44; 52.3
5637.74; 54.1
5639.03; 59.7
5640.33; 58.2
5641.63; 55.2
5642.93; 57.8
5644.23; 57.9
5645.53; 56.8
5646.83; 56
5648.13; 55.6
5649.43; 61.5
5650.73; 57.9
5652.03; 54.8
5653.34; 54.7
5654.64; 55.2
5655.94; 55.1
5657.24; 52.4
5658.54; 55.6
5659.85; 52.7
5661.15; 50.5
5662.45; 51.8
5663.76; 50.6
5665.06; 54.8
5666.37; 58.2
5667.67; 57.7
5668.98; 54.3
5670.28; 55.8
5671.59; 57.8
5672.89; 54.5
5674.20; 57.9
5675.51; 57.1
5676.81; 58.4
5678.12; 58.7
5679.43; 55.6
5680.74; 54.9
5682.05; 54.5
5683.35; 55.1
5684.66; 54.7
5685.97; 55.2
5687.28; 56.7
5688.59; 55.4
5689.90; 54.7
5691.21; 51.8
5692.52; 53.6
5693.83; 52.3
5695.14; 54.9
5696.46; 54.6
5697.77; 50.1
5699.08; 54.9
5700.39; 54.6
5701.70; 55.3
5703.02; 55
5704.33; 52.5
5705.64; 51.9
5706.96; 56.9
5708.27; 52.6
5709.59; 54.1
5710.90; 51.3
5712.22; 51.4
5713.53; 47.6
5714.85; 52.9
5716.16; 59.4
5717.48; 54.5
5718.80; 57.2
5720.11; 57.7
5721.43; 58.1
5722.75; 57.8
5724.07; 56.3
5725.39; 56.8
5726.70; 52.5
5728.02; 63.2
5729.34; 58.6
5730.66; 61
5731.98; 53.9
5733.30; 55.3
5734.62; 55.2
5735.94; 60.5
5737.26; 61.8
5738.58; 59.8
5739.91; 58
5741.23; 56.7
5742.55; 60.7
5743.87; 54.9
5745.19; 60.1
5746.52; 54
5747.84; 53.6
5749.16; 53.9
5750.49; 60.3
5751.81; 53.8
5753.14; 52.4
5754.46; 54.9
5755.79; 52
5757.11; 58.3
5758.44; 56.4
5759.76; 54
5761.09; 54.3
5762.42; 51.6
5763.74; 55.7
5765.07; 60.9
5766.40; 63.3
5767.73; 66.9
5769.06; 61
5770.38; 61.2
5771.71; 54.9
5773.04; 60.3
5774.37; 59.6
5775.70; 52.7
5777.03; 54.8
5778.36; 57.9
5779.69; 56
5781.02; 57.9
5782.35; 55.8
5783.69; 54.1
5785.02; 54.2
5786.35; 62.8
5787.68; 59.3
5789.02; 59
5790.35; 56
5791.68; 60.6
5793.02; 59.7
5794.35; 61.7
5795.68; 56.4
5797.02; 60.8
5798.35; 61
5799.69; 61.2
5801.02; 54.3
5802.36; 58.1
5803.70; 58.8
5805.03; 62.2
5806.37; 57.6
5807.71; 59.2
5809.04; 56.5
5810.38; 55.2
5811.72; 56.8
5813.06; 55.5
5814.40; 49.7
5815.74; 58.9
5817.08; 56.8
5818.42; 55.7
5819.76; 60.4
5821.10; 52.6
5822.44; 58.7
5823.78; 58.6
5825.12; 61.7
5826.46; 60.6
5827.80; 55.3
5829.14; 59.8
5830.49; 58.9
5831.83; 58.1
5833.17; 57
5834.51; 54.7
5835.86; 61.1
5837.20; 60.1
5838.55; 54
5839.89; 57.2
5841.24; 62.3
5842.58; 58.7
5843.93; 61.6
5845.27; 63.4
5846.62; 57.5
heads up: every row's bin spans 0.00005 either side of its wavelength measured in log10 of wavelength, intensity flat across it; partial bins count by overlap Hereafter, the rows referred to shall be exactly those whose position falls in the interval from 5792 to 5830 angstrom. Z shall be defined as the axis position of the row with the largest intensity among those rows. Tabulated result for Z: 5805.03 angstrom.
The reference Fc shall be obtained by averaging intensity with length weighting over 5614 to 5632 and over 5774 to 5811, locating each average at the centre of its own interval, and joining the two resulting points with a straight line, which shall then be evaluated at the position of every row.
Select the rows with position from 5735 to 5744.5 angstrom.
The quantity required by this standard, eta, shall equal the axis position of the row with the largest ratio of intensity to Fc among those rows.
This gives 5737.26 angstrom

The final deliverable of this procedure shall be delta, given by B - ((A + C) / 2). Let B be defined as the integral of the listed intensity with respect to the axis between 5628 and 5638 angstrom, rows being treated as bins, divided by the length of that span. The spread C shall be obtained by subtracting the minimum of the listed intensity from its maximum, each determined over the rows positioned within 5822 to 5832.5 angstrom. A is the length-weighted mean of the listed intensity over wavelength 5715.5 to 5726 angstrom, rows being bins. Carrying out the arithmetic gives 24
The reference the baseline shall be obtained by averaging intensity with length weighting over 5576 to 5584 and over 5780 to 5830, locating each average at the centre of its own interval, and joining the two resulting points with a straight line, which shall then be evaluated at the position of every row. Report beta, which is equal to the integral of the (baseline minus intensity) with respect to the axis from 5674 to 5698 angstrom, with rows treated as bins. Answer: 21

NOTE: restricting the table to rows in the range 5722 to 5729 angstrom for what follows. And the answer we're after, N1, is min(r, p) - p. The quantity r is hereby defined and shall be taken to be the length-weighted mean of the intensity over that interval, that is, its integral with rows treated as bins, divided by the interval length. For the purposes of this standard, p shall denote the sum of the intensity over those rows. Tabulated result -229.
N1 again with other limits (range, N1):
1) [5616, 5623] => -216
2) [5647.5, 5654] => -228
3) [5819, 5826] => -234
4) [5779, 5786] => -222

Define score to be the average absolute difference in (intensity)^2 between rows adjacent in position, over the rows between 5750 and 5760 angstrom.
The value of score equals 378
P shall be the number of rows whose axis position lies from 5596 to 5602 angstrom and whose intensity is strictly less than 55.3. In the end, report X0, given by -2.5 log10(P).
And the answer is -0.8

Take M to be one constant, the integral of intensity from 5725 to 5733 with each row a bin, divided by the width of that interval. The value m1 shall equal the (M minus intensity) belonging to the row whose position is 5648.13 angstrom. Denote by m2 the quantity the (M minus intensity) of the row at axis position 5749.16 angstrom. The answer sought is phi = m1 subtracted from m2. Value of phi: 2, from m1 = 2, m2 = 3.7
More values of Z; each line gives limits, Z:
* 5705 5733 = 5728.02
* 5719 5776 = 5767.73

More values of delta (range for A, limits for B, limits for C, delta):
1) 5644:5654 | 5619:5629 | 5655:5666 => 25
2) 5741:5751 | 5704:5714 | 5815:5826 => 19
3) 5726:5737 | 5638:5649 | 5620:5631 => 26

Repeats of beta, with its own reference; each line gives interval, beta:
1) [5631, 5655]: -28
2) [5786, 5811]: -28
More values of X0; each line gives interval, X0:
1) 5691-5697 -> -1.7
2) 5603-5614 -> -1.2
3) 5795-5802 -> 0.0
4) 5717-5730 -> -0.8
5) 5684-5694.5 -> -1.9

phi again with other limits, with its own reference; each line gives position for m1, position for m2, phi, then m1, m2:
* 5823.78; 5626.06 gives 2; -1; 0.8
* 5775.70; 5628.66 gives -3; 5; 2.0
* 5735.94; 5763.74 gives 5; -3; 1.9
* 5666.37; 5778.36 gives 0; -1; -0.3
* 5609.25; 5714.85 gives -2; 7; 4.7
